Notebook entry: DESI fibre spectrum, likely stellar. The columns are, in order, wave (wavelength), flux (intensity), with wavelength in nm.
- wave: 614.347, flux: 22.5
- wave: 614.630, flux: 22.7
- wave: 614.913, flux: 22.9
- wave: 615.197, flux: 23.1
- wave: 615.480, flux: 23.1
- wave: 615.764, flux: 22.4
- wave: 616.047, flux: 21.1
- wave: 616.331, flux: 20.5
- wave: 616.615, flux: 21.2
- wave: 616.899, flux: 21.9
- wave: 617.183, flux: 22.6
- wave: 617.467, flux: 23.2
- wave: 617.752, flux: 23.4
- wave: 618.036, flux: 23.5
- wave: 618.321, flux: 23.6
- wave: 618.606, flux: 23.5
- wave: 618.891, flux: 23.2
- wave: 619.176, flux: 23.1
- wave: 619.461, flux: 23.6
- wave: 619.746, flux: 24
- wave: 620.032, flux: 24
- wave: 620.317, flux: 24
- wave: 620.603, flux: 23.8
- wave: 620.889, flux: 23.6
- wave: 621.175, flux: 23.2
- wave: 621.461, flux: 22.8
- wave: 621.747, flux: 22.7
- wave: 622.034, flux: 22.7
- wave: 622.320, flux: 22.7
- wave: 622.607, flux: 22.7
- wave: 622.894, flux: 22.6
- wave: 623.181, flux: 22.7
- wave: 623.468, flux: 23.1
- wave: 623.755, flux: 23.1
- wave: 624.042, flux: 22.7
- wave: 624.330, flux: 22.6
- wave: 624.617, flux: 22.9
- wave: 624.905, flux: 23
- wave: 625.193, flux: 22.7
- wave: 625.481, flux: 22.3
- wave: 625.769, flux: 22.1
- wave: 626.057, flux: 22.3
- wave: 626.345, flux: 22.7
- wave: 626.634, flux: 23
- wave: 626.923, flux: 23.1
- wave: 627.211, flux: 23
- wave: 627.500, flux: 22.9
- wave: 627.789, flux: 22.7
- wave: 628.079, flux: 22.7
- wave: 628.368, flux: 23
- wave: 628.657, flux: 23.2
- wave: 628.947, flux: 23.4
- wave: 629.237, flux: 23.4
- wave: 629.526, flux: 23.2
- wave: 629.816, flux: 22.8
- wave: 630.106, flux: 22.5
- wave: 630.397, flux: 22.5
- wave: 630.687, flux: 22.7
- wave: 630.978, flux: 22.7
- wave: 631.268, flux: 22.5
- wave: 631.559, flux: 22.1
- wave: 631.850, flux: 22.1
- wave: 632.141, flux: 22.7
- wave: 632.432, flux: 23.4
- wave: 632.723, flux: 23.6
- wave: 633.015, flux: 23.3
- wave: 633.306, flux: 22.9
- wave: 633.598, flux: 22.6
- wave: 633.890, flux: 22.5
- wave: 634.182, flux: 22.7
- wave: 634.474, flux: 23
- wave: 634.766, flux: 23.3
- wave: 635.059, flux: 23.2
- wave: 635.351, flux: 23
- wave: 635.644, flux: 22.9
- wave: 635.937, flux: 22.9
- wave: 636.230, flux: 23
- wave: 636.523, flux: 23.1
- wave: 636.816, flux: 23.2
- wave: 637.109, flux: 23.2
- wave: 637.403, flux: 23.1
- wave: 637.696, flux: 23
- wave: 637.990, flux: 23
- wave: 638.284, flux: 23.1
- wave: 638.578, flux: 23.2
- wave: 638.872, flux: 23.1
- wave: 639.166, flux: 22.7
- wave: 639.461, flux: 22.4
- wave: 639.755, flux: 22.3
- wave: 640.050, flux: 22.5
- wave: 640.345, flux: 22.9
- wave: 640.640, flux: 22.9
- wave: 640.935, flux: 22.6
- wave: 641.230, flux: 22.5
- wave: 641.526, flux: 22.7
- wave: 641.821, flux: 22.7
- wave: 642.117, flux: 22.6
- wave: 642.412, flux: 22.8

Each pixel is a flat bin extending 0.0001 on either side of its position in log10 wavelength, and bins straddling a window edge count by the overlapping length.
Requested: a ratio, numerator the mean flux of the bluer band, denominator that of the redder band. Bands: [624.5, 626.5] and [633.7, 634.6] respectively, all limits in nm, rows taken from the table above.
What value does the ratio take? 0.993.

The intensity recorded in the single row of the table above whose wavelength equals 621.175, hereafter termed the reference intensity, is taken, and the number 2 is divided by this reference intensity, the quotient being 0.0862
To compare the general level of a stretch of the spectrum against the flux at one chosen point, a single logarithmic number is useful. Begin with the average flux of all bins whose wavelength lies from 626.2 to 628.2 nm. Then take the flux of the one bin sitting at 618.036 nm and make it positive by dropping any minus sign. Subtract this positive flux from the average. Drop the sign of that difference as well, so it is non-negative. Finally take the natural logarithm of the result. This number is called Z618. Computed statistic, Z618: -0.5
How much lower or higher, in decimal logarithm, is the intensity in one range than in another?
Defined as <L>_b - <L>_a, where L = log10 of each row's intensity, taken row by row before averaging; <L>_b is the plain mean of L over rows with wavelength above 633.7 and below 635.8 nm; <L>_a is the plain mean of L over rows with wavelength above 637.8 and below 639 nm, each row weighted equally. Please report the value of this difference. -0.003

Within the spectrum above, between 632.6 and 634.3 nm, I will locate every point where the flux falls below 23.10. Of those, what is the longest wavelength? 634.182 nm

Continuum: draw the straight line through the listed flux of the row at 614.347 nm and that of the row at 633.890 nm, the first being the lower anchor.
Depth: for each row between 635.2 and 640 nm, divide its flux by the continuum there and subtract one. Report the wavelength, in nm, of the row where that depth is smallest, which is 639.755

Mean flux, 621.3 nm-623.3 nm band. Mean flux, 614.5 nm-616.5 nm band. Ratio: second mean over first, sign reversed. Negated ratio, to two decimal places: -0.98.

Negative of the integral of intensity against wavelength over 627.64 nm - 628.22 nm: -13.1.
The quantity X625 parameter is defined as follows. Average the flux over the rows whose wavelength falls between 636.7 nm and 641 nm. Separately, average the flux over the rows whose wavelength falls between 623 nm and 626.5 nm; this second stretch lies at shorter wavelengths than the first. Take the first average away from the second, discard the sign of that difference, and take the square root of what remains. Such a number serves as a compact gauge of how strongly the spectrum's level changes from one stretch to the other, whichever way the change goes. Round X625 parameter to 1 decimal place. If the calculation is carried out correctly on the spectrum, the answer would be 0.4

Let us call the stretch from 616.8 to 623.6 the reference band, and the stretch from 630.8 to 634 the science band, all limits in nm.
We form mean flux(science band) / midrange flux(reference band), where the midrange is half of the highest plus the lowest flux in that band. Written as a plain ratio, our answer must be 0.99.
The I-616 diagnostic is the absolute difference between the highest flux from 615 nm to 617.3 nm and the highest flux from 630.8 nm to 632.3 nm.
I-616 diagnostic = 0.40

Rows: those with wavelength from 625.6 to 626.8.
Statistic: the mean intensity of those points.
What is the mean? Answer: 22.5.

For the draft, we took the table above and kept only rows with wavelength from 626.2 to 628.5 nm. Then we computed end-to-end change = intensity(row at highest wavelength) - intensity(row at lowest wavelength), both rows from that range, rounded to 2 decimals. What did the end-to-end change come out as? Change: 0.30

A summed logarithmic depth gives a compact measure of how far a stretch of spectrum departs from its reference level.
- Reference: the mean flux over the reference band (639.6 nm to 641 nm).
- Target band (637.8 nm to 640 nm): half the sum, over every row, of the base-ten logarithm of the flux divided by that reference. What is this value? 0.012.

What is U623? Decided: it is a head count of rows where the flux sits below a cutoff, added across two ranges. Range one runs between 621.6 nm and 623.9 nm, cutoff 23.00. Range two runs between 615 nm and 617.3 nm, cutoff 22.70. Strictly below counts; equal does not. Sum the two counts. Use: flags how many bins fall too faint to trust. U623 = 12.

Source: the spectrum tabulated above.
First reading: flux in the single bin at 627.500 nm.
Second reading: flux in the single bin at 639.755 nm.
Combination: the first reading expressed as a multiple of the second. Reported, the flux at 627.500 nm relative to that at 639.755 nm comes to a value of 1.03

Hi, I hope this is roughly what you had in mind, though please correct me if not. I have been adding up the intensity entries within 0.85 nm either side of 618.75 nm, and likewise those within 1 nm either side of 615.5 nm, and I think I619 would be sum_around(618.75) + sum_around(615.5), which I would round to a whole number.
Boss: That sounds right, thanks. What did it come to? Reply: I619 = 296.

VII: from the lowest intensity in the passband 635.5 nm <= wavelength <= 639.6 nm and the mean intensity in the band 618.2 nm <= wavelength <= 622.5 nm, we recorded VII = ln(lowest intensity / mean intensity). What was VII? -0.042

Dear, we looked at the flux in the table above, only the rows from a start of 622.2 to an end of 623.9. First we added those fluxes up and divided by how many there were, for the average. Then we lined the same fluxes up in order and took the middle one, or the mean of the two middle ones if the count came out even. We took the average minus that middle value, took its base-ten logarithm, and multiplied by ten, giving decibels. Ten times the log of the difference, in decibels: -9.3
